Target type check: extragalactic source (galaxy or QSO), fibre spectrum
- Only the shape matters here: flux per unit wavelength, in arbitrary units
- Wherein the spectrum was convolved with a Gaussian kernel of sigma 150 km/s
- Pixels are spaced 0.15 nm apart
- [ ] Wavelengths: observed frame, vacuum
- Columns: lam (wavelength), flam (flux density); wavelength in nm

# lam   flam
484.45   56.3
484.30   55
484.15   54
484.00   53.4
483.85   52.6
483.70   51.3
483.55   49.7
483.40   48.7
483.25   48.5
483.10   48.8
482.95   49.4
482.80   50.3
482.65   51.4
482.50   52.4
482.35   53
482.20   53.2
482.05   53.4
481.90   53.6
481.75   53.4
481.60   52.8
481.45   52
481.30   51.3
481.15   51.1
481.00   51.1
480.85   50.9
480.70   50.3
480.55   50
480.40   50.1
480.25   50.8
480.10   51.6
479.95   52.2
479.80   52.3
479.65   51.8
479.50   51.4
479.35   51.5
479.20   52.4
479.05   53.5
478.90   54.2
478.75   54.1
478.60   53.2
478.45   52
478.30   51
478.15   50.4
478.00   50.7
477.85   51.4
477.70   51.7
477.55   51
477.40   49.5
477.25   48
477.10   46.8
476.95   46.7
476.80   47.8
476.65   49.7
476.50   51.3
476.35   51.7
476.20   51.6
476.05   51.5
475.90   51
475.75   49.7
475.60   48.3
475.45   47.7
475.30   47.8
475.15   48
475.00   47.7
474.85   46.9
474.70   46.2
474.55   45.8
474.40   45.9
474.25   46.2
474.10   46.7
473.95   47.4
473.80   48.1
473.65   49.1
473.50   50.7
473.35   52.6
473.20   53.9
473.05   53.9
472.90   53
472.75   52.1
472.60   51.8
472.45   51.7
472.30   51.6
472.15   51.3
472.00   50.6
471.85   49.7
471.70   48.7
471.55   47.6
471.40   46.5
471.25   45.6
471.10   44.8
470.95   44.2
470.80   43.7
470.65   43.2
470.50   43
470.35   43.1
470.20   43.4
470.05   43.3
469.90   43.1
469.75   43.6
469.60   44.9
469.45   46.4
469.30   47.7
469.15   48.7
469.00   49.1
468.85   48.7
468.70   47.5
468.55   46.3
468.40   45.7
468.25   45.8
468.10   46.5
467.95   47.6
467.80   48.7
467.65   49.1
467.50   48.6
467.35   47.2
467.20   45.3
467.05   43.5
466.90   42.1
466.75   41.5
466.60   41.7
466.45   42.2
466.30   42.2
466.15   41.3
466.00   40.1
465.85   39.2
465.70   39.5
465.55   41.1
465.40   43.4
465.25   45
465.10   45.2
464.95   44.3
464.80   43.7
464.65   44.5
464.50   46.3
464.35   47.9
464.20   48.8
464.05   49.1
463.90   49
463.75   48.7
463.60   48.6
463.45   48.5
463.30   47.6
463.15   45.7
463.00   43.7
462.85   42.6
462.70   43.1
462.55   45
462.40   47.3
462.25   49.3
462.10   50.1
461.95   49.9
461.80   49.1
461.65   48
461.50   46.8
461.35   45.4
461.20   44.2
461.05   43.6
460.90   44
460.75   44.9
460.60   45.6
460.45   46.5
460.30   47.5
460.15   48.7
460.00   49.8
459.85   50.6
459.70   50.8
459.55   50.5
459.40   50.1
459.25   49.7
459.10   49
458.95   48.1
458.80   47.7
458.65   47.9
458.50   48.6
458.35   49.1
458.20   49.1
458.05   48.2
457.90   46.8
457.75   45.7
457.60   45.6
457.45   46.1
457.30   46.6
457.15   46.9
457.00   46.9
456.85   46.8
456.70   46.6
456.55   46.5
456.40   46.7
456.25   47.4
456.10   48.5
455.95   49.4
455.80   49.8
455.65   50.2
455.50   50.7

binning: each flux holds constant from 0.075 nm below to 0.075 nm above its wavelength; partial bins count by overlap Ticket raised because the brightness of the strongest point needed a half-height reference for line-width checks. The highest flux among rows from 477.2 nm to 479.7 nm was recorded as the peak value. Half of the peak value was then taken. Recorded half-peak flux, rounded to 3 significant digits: 27.1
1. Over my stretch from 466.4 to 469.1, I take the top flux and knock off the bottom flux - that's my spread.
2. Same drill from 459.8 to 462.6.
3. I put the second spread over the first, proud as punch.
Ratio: 0.9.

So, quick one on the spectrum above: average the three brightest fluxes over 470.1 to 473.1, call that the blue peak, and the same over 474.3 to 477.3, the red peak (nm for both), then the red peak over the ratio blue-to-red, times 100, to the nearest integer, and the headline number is 5024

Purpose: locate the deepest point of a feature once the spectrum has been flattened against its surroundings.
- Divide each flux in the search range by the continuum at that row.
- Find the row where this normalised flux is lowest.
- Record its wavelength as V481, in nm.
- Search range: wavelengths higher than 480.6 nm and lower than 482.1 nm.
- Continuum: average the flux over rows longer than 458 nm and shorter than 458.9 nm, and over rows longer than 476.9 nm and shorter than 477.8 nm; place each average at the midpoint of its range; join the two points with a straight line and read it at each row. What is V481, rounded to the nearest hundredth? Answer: 480.70 nm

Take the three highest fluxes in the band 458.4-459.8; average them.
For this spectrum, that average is 50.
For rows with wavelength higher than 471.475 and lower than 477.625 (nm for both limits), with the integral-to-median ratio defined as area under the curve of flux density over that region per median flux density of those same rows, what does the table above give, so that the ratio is 6.1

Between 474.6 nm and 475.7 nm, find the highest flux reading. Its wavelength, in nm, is 475.60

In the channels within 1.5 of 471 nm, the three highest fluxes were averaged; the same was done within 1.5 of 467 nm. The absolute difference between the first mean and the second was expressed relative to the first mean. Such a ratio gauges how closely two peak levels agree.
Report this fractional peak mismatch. 0.053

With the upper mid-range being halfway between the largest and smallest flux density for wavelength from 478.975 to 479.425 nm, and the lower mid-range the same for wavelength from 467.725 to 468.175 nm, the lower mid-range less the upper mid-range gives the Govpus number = -5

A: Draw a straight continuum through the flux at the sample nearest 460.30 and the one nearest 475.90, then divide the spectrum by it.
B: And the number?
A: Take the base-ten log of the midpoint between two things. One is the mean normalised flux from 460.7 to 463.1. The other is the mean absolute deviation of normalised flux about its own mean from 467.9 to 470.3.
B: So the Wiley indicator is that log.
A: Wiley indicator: -0.302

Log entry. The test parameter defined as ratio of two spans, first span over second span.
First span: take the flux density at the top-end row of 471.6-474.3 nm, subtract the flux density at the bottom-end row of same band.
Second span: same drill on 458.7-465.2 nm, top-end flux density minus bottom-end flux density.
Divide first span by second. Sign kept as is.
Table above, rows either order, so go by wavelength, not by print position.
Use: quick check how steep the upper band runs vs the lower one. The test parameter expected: 1.0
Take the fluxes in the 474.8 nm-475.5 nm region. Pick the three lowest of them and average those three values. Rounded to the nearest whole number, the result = 47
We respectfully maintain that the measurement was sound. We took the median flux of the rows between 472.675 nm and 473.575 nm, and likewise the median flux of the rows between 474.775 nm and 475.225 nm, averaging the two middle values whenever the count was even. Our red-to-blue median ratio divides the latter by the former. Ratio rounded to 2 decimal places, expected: 0.90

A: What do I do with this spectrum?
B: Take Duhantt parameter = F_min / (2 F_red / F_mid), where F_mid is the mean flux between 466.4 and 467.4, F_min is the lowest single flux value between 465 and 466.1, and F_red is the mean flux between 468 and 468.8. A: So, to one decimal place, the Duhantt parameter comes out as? 18.3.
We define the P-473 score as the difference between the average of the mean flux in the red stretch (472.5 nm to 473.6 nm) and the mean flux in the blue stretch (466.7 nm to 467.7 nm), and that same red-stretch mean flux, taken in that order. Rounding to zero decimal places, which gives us -4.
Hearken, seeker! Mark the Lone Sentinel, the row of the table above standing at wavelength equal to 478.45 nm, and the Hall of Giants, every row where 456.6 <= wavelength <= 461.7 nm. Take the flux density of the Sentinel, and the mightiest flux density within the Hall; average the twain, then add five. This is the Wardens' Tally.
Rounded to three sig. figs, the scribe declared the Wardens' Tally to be 56.4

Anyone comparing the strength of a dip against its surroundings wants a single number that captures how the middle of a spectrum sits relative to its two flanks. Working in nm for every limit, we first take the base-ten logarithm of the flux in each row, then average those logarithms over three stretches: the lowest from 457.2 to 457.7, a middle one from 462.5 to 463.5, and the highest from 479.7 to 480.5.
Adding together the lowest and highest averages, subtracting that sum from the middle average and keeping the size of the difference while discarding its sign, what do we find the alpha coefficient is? 1.72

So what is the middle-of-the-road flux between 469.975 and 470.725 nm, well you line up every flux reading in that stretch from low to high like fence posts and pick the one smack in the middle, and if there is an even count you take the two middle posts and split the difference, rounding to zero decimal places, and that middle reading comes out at 43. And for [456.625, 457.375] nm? 47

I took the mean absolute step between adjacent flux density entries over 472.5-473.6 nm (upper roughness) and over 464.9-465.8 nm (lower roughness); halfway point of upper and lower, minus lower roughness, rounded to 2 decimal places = -0.22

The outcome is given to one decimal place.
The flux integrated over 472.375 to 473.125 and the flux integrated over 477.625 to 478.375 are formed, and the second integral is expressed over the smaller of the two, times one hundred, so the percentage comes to 100.0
